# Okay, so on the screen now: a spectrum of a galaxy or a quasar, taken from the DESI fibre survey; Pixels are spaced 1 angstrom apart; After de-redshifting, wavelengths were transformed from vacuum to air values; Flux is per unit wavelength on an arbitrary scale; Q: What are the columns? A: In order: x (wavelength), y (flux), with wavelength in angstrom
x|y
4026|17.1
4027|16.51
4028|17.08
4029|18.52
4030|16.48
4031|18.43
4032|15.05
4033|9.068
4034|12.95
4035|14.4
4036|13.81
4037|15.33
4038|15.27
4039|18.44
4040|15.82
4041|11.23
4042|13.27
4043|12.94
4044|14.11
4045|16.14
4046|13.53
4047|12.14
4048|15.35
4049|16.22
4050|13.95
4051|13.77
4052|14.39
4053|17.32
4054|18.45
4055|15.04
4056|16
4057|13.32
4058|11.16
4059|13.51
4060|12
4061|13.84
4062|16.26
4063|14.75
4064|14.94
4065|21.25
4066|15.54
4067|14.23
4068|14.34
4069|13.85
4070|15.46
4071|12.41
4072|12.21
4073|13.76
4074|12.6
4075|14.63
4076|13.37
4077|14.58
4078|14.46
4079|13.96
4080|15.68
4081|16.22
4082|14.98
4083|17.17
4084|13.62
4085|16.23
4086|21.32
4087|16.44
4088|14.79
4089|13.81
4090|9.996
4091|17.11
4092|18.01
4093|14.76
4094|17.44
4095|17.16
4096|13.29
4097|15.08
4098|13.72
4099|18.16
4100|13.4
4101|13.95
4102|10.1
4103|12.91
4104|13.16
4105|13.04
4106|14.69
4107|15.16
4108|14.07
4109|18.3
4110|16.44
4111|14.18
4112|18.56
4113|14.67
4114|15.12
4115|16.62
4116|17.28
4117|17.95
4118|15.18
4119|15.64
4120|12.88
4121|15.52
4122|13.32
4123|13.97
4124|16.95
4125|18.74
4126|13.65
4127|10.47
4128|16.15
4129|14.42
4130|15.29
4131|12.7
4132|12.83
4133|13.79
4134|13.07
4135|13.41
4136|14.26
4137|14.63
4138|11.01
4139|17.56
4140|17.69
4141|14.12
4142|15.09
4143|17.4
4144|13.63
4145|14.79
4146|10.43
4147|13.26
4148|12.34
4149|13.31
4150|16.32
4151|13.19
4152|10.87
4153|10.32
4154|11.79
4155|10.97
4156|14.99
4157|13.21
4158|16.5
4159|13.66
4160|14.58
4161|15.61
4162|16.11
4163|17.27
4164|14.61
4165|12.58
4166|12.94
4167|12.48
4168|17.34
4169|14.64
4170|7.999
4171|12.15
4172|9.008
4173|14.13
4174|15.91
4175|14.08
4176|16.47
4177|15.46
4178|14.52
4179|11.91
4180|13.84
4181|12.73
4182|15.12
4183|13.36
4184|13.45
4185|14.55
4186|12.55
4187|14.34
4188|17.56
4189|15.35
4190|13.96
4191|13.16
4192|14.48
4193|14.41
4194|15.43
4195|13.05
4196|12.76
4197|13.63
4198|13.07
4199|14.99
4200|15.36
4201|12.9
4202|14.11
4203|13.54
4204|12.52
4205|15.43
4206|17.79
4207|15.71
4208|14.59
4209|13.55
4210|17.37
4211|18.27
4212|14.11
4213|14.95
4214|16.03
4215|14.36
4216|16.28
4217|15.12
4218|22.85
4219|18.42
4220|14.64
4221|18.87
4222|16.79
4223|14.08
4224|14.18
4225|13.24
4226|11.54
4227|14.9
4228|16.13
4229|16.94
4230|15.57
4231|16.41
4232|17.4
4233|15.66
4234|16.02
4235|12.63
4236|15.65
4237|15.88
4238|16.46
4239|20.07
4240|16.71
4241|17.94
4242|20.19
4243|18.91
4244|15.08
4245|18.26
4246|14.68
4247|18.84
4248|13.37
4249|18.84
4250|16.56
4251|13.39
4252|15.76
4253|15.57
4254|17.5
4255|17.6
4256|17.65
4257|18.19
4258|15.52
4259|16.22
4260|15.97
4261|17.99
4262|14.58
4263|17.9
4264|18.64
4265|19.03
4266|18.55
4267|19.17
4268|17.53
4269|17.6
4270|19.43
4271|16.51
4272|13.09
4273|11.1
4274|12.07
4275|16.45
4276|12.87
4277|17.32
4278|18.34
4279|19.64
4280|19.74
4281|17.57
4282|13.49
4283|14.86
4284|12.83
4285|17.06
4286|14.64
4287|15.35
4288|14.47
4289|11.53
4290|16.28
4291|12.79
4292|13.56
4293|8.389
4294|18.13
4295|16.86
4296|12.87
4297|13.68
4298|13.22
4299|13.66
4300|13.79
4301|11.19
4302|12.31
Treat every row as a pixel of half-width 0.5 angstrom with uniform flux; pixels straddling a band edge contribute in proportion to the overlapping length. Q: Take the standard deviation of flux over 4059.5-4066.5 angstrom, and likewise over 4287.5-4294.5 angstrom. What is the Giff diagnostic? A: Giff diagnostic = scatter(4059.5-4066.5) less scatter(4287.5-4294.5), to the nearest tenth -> -0.3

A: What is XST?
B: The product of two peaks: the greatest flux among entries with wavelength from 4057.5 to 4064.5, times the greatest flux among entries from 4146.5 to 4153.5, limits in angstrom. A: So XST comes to 265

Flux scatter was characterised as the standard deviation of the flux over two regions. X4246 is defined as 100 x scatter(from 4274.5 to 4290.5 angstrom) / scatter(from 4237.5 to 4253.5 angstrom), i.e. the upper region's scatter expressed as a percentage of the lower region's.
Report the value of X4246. 112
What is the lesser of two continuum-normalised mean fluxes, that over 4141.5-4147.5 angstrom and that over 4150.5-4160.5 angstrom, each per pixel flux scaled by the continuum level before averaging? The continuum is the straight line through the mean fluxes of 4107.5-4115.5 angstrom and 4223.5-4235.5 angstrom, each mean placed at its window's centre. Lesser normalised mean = 0.83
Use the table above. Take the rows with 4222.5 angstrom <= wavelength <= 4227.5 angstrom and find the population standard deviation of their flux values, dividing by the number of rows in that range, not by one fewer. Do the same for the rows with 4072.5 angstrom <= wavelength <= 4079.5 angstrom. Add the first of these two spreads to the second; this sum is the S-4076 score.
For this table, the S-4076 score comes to 1.8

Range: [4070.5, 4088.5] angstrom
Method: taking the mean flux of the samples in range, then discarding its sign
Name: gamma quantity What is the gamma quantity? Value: 14.9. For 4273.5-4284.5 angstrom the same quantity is 15.9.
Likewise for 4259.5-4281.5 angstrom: 16.9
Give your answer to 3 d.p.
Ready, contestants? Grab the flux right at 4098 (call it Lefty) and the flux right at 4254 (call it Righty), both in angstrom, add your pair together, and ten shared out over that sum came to 0.320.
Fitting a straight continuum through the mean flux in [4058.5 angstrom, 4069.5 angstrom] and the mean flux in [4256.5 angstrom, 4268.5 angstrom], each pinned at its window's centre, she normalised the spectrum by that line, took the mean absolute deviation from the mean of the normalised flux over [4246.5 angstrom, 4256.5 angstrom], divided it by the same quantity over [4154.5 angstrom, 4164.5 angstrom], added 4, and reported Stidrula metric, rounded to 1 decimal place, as 5.1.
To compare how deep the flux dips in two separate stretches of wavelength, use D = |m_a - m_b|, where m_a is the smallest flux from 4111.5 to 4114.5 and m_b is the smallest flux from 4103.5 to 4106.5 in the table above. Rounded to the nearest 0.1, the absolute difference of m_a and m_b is 1.6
